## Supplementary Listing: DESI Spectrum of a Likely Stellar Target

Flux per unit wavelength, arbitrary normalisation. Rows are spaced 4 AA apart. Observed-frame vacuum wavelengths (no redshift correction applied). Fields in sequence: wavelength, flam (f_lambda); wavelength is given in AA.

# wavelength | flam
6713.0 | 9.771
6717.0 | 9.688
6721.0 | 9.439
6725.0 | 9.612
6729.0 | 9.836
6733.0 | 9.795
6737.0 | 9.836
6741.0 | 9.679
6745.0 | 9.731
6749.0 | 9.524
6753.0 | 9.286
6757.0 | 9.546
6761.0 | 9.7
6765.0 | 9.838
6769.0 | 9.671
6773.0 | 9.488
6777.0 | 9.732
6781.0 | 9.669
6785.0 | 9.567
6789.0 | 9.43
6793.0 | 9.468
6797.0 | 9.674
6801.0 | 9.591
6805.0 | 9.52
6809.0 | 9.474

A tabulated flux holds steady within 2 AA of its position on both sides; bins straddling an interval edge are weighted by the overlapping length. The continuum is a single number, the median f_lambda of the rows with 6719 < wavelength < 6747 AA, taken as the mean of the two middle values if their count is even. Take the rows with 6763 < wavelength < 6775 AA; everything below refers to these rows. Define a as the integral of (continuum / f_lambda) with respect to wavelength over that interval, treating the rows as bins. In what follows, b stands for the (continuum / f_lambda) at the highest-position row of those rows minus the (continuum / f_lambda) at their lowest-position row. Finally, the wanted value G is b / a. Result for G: 0.003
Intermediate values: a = 12.1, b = 0.04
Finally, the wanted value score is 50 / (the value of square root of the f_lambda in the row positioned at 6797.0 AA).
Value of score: 16.1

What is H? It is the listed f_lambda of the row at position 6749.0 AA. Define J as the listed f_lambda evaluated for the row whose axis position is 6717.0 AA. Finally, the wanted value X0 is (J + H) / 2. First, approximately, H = 9.524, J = 9.688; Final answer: 9.61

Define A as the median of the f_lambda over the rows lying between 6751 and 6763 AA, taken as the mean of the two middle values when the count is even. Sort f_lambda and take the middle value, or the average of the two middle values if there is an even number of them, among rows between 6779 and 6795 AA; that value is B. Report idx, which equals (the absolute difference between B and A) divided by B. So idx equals 0.003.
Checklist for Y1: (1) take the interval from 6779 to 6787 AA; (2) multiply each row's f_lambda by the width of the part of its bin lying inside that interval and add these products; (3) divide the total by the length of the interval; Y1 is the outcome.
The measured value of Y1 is 9.62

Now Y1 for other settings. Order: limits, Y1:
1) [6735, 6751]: 9.69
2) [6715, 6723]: 9.56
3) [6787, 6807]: 9.54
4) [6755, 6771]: 9.69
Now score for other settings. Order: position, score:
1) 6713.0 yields 16.0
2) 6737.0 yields 15.9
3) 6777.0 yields 16.0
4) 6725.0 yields 16.1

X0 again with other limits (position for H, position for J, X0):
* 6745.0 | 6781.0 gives 9.70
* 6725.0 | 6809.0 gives 9.54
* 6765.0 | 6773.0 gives 9.66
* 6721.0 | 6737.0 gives 9.64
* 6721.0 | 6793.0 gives 9.45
